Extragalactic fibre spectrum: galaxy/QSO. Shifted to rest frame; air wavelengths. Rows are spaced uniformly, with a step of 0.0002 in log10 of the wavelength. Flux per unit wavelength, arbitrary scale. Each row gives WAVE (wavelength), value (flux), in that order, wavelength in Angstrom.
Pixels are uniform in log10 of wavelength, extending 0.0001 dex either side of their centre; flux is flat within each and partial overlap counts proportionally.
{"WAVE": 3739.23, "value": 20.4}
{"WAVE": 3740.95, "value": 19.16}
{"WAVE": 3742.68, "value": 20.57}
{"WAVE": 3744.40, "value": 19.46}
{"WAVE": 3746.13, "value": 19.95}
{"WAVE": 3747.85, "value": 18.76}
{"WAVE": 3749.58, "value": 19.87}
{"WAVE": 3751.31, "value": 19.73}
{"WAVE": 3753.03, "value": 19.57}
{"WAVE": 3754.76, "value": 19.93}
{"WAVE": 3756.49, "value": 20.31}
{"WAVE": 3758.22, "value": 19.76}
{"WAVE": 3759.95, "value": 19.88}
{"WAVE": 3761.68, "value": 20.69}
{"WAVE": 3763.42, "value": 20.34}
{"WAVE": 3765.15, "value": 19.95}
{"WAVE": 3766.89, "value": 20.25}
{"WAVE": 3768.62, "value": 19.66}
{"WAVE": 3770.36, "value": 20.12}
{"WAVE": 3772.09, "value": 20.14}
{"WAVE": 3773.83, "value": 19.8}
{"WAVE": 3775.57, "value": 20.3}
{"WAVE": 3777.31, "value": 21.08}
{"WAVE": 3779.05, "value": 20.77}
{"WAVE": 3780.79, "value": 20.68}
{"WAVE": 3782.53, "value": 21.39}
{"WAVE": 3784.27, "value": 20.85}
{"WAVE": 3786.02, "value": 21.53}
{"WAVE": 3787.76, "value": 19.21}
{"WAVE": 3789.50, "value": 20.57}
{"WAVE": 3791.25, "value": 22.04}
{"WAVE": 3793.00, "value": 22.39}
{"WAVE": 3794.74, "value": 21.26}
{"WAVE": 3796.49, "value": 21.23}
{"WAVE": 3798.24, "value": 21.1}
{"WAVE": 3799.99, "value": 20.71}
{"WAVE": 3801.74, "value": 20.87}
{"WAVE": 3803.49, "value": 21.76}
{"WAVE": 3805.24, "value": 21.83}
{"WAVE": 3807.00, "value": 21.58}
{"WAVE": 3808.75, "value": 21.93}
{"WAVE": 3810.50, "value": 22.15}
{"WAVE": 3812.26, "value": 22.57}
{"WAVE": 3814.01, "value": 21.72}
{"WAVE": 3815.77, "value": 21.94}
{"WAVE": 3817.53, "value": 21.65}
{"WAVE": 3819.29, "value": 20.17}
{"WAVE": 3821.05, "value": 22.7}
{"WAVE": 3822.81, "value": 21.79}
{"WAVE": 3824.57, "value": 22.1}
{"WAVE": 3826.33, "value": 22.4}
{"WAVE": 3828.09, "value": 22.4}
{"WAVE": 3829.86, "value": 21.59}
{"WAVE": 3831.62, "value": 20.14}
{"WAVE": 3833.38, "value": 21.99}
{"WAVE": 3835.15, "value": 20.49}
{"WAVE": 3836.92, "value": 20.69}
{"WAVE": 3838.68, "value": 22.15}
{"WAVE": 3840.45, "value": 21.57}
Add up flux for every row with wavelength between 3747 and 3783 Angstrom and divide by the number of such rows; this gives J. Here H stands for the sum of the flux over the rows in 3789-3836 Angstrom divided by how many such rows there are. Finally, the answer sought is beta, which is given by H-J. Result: 1.5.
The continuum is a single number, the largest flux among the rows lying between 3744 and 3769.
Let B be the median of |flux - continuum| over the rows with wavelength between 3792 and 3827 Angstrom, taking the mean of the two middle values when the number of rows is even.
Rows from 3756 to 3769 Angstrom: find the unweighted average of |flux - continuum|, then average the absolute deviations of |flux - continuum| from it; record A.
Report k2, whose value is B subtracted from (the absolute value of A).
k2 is -0.79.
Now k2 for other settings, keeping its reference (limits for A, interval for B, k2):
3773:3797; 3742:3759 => -0.45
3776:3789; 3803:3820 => -0.69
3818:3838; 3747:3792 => -0.17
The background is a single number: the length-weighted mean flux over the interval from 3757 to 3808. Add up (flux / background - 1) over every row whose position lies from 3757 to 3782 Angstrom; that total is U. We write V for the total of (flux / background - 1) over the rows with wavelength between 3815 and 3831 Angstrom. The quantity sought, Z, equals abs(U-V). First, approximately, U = -0.34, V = 0.5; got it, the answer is 0.823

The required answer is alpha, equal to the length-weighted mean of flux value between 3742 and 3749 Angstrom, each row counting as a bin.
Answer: 19.7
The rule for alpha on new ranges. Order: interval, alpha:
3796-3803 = 21.0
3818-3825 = 21.7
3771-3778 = 20.3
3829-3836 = 21.1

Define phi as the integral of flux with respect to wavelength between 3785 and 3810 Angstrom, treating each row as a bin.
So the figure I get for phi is 532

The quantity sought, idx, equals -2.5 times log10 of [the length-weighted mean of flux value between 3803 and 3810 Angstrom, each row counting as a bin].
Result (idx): -3.346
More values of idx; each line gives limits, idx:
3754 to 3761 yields -3.252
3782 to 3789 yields -3.291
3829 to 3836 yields -3.309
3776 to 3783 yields -3.301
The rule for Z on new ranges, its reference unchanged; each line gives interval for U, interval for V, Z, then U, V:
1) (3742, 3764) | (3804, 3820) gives 0.950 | -0.53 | 0.4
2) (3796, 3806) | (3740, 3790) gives 0.987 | 0.14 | -0.8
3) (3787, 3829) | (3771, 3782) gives 1.050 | 0.97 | -0.1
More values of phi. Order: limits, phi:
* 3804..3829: 548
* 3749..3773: 480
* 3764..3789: 510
